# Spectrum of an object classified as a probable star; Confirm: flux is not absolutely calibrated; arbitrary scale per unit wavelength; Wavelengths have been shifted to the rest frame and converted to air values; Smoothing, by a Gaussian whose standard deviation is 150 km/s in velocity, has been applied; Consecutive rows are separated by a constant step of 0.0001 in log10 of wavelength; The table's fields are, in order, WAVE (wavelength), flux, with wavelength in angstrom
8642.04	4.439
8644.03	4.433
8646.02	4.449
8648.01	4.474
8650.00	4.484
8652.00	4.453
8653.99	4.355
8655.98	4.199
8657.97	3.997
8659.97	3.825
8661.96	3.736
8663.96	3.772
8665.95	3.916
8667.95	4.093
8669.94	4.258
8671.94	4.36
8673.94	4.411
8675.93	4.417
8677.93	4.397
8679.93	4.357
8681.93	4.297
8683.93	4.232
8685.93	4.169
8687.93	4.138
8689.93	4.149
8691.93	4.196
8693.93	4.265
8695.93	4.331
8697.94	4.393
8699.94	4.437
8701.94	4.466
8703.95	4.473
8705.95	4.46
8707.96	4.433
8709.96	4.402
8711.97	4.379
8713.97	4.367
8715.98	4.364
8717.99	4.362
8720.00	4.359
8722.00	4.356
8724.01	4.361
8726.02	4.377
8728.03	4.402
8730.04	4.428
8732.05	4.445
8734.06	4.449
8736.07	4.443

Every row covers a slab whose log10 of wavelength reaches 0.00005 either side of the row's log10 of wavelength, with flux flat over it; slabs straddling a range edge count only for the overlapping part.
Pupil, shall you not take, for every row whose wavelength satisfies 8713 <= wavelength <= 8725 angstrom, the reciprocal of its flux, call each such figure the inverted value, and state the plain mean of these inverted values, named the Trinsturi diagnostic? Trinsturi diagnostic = 0.229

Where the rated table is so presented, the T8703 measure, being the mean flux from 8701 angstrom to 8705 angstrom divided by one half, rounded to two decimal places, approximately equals 8.94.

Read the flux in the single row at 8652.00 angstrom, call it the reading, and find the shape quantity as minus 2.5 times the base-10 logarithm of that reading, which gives -1.62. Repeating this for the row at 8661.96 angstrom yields -1.43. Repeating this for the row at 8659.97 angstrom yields -1.46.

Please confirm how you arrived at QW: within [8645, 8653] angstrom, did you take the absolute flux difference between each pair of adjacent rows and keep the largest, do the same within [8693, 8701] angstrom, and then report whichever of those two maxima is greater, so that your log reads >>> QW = 0.066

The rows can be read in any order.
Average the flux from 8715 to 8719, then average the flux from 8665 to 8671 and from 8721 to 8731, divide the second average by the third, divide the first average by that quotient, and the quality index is 4.7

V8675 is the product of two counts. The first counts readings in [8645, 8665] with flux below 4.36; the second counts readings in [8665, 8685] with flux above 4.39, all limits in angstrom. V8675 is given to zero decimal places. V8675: 18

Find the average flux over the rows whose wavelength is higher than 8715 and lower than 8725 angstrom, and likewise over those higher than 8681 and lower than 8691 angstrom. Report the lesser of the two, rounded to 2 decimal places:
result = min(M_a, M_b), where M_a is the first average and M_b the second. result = 4.20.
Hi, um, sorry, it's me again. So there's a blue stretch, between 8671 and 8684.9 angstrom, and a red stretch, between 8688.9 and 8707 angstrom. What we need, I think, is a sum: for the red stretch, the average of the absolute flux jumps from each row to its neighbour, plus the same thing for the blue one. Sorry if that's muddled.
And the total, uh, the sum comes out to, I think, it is 0.08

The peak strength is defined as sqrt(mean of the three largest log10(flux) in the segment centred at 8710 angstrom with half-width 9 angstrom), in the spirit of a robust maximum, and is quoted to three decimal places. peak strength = 0.806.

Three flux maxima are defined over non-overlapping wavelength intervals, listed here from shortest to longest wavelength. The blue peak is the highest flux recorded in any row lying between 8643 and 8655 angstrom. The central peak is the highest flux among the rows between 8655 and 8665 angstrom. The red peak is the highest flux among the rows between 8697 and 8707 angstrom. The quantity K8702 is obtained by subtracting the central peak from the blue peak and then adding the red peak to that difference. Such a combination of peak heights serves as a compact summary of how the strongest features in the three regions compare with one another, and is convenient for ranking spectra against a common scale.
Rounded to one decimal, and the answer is 4.8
